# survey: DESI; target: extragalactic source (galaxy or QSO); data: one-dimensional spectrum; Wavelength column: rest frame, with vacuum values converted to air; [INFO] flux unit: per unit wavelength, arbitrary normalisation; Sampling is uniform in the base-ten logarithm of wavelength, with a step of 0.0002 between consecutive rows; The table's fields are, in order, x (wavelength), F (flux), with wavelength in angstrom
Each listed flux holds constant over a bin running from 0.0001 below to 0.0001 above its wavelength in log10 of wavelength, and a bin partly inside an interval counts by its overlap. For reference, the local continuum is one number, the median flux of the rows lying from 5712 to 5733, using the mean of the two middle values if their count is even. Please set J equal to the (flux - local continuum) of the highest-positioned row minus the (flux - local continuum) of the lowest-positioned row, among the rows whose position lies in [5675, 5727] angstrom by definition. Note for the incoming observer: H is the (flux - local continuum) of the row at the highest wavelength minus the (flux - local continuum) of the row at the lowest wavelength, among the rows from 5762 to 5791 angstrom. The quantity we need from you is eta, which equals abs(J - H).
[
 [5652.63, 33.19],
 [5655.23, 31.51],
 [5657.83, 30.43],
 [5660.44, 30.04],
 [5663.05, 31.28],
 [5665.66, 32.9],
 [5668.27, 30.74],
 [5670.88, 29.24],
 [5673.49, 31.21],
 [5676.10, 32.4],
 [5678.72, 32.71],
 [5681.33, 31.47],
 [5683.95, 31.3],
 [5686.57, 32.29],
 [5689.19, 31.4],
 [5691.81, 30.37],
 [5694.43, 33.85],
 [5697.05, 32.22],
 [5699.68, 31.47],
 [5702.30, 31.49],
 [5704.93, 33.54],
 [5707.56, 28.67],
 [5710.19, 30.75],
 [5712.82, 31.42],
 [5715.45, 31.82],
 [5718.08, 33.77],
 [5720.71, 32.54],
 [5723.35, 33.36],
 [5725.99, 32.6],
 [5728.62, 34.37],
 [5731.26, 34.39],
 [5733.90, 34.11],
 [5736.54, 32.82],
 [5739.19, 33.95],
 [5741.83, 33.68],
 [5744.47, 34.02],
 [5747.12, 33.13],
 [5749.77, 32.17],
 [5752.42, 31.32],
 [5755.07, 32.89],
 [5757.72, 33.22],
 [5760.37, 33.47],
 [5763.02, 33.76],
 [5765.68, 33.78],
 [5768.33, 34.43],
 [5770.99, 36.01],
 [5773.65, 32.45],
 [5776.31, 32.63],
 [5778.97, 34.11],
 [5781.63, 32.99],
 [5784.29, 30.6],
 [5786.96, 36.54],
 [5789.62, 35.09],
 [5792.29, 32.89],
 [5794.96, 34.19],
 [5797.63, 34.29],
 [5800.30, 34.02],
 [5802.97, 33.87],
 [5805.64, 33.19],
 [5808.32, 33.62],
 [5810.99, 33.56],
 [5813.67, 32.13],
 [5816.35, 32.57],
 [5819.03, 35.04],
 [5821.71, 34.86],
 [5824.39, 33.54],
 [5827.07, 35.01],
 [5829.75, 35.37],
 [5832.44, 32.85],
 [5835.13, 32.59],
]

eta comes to 1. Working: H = 1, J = 0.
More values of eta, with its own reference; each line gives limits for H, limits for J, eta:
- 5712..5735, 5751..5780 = 0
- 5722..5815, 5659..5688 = 3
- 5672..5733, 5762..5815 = 5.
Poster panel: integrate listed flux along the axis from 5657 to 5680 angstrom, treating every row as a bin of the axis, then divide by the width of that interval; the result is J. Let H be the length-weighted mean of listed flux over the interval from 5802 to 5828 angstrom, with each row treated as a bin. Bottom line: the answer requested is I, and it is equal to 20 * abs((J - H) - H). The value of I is 724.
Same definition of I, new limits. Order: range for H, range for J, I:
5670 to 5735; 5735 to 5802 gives 614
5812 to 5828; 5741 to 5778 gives 686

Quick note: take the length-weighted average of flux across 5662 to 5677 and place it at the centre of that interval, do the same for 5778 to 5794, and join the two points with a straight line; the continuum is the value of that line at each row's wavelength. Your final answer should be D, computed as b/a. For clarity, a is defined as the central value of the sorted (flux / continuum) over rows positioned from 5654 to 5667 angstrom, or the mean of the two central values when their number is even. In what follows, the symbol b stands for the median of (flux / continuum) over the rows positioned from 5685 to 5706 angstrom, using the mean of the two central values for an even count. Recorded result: 0.997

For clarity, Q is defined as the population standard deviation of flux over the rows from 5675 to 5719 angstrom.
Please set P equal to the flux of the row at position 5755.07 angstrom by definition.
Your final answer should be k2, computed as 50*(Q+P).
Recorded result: 1707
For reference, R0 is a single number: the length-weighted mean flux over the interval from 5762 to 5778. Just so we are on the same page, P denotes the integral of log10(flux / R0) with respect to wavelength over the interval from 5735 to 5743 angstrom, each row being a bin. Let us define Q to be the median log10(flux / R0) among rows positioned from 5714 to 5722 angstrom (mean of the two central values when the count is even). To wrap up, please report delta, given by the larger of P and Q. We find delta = -0.017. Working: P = -0.04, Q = -0.017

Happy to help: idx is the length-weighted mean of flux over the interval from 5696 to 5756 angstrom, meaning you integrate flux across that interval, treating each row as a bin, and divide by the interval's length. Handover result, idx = 32.6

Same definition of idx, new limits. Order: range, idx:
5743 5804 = 33.6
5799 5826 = 33.7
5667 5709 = 31.5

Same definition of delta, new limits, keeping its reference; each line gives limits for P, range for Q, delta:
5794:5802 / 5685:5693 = 0.032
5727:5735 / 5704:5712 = 0.039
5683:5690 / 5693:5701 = -0.021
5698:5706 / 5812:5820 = -0.017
